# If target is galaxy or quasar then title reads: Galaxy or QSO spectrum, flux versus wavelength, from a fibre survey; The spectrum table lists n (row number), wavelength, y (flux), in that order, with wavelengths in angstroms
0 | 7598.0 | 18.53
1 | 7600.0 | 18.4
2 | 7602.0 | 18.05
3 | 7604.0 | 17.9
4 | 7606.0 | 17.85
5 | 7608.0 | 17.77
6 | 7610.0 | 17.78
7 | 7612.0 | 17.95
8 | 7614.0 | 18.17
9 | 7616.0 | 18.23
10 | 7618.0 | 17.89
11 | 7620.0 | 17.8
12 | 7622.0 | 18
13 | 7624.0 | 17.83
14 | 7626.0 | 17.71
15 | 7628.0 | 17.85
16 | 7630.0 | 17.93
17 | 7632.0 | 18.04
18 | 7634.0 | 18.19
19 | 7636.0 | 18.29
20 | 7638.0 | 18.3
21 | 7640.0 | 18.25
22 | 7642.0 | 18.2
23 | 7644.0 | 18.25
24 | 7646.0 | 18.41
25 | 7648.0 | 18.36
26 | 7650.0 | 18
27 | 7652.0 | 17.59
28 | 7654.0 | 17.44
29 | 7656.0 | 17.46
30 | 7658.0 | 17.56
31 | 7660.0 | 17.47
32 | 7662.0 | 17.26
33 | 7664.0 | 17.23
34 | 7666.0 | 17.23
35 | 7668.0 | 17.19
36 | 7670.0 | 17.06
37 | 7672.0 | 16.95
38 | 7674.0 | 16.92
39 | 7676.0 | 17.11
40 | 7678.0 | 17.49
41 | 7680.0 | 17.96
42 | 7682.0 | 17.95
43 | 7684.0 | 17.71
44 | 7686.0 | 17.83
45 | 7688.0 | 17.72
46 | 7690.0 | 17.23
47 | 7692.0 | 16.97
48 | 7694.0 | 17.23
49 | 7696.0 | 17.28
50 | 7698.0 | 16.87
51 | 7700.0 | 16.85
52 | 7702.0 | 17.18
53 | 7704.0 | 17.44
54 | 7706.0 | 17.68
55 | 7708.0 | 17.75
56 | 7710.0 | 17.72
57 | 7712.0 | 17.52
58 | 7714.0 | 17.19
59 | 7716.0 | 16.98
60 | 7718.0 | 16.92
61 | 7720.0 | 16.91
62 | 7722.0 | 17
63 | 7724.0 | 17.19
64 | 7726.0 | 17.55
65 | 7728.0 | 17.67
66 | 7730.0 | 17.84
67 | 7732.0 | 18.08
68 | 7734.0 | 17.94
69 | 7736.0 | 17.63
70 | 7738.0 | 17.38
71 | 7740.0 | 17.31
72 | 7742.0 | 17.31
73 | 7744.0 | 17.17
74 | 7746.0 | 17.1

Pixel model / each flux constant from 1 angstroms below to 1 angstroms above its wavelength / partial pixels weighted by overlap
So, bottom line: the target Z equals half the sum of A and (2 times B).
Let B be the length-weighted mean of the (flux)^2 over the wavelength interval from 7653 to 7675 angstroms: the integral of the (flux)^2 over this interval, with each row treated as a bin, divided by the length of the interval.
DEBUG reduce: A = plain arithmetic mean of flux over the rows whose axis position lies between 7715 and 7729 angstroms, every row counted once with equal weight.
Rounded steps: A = 17.2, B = 298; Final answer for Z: 306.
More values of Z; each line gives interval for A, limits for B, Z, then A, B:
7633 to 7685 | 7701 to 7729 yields 309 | 17.7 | 301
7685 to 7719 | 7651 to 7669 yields 311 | 17.3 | 302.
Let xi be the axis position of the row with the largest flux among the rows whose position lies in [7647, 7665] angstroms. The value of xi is 7648.0 angstroms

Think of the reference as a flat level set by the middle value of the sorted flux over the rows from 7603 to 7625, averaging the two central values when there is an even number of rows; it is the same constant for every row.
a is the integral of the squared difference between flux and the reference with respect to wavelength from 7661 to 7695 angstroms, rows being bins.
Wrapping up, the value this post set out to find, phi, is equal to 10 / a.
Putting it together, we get 0.7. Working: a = 14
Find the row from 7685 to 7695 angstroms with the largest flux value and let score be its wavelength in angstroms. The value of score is 7686.0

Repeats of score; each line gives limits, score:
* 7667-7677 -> 7668.0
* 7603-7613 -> 7612.0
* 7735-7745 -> 7736.0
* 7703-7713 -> 7708.0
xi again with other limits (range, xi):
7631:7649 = 7646.0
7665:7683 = 7680.0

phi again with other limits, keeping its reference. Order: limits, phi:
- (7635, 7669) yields 1.3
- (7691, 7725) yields 0.5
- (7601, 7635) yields 11.8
